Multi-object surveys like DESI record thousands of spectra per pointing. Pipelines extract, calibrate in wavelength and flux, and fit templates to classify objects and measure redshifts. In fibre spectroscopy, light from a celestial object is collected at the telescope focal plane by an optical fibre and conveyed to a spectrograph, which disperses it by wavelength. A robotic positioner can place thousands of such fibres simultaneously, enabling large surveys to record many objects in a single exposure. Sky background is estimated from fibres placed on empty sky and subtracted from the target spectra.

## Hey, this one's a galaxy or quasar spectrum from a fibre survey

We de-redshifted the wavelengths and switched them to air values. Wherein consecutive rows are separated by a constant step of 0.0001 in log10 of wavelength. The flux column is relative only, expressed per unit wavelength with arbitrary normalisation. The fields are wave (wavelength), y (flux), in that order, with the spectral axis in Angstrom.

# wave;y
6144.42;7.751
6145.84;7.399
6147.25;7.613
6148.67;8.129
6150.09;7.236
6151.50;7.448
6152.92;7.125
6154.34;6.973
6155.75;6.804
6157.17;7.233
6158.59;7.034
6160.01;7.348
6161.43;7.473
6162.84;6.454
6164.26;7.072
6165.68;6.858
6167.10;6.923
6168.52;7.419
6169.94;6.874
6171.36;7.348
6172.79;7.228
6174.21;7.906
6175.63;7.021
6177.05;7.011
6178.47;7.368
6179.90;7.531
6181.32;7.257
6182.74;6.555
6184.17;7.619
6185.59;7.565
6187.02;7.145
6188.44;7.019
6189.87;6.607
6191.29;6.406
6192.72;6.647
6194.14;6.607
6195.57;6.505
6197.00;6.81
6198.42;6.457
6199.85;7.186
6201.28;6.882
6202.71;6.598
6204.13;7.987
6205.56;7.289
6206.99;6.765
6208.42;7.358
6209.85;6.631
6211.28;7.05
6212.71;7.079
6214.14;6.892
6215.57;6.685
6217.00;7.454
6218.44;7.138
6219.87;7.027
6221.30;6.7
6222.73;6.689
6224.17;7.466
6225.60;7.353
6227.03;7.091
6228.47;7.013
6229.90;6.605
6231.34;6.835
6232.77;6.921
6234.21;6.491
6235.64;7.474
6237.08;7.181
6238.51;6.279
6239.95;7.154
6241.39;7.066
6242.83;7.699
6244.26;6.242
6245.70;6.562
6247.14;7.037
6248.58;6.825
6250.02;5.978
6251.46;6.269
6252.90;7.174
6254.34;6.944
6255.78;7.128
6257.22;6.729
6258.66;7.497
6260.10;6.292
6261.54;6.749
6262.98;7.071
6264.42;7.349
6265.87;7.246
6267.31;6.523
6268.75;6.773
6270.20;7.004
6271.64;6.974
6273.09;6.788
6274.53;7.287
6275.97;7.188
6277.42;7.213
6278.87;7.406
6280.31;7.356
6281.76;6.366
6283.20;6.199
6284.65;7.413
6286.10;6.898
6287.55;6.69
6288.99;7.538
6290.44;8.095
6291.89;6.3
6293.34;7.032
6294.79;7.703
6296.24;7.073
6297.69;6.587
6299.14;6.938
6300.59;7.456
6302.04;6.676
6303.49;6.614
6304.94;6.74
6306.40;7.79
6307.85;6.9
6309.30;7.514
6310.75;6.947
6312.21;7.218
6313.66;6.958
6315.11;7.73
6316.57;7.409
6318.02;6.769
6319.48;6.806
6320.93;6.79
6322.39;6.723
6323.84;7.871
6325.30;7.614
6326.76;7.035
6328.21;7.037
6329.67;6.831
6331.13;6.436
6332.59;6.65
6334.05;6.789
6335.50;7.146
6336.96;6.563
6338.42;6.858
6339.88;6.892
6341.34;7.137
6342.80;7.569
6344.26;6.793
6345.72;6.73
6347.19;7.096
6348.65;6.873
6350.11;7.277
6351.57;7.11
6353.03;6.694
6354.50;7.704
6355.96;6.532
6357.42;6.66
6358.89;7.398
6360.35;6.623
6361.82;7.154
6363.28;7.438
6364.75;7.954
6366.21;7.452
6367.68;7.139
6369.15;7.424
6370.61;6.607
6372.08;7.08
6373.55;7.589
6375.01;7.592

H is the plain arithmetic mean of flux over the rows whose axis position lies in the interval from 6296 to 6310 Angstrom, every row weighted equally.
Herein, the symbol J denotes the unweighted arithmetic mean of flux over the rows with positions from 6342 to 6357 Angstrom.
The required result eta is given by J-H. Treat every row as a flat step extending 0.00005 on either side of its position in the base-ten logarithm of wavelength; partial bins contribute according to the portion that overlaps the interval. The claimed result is 0.0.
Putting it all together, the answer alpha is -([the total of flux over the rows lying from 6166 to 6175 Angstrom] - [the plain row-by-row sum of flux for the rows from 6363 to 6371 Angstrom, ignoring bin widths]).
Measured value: 0.3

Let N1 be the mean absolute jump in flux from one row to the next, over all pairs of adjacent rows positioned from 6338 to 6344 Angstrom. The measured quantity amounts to 0.24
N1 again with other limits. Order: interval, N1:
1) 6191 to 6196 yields 0.13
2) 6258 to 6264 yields 0.66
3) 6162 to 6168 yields 0.30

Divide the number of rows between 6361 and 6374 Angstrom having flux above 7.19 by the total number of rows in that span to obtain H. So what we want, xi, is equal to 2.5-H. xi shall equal 1.94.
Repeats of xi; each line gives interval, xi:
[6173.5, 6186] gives 1.83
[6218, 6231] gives 2.28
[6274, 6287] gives 1.94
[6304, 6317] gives 1.94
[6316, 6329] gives 2.17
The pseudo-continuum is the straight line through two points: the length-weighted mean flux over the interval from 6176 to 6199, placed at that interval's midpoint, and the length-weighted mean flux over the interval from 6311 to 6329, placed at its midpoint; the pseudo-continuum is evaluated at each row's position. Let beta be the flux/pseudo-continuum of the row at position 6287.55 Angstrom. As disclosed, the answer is 0.94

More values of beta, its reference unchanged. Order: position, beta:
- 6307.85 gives 0.97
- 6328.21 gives 0.98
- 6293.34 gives 0.99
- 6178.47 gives 1.06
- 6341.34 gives 0.99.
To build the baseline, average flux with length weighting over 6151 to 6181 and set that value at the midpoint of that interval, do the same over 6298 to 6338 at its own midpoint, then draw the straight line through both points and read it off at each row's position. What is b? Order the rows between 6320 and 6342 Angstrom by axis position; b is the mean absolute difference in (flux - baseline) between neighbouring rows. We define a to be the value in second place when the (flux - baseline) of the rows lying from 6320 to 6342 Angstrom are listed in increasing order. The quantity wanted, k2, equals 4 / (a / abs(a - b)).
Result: -6.9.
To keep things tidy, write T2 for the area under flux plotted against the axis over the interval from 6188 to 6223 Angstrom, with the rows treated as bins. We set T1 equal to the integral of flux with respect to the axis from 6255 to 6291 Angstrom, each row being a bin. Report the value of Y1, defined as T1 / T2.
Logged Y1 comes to 1.05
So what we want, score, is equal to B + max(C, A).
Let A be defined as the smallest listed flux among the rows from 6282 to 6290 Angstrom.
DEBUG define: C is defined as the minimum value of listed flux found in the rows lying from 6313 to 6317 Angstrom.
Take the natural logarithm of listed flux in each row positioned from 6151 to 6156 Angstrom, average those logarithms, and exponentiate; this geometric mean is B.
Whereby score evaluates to 14.0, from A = 6.199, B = 7.08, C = 6.958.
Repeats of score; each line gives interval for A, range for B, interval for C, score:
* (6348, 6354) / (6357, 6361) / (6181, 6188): 13.6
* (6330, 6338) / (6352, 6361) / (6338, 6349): 13.7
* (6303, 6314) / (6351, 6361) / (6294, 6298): 13.6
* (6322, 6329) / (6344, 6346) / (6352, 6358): 13.5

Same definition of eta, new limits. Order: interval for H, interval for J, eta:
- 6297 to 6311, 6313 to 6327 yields 0.2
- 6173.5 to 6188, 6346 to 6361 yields -0.3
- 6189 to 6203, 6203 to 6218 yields 0.4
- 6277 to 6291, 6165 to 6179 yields 0.1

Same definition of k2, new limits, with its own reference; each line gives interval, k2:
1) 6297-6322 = -8.2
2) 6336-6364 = -8.0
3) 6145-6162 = -10.4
